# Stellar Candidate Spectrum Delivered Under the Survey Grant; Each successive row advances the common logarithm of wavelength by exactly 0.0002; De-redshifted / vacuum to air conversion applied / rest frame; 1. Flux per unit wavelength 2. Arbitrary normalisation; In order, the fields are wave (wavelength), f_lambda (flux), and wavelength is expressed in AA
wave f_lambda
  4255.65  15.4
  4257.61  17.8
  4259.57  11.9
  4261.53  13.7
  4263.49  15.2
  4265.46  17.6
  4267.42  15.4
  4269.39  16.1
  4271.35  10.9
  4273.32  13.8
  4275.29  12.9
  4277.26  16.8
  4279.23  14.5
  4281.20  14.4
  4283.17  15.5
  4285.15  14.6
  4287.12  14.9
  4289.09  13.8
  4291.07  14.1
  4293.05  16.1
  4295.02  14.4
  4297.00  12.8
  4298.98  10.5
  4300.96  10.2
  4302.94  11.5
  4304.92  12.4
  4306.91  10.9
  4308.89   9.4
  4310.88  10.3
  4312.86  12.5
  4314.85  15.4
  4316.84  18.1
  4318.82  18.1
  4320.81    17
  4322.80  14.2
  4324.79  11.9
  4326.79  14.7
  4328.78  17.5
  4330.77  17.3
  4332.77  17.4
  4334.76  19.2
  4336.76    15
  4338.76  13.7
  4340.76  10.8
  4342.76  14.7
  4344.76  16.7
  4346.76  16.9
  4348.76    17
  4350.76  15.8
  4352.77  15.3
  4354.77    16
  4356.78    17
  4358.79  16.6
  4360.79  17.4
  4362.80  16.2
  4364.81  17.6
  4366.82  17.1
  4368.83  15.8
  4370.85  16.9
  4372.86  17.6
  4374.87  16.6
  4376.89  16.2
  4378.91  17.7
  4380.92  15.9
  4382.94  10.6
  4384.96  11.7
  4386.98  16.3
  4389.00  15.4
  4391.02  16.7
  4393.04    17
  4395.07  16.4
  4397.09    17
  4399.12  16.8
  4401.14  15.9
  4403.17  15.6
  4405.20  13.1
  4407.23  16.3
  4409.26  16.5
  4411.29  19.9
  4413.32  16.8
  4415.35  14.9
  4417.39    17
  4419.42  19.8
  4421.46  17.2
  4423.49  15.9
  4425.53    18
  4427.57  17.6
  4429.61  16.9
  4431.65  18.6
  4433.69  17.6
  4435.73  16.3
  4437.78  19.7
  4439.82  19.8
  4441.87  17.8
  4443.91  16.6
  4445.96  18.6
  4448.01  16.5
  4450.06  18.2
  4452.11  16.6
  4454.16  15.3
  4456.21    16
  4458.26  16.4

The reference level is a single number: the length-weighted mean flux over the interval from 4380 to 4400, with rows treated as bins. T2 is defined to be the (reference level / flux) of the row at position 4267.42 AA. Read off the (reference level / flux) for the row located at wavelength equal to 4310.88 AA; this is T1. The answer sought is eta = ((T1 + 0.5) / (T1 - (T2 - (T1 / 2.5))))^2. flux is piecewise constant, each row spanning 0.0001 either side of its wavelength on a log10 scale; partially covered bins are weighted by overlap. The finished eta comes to 3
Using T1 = 1.49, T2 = 1.00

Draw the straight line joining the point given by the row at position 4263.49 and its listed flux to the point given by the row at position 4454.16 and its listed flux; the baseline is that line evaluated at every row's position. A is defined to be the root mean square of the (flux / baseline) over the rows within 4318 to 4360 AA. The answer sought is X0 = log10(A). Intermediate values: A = 1.05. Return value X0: 0.02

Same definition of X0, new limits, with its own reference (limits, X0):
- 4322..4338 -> 0.02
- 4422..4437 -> 0.05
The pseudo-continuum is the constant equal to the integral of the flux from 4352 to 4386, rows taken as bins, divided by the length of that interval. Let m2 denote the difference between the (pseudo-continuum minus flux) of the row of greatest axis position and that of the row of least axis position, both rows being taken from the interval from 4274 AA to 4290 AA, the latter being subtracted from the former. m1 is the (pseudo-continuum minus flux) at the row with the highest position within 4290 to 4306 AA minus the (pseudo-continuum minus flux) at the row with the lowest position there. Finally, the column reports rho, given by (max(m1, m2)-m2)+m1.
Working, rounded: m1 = 1.7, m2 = -1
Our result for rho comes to 4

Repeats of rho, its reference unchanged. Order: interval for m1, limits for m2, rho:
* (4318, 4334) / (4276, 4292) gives 1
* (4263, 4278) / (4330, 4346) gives -2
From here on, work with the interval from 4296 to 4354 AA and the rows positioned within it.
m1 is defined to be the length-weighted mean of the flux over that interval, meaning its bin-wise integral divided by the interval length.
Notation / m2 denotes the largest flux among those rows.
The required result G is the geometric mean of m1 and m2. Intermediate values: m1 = 14.4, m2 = 19.2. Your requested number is 16.6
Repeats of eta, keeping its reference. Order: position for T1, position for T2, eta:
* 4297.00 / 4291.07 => 8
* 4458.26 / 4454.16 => 22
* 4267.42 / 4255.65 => 14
